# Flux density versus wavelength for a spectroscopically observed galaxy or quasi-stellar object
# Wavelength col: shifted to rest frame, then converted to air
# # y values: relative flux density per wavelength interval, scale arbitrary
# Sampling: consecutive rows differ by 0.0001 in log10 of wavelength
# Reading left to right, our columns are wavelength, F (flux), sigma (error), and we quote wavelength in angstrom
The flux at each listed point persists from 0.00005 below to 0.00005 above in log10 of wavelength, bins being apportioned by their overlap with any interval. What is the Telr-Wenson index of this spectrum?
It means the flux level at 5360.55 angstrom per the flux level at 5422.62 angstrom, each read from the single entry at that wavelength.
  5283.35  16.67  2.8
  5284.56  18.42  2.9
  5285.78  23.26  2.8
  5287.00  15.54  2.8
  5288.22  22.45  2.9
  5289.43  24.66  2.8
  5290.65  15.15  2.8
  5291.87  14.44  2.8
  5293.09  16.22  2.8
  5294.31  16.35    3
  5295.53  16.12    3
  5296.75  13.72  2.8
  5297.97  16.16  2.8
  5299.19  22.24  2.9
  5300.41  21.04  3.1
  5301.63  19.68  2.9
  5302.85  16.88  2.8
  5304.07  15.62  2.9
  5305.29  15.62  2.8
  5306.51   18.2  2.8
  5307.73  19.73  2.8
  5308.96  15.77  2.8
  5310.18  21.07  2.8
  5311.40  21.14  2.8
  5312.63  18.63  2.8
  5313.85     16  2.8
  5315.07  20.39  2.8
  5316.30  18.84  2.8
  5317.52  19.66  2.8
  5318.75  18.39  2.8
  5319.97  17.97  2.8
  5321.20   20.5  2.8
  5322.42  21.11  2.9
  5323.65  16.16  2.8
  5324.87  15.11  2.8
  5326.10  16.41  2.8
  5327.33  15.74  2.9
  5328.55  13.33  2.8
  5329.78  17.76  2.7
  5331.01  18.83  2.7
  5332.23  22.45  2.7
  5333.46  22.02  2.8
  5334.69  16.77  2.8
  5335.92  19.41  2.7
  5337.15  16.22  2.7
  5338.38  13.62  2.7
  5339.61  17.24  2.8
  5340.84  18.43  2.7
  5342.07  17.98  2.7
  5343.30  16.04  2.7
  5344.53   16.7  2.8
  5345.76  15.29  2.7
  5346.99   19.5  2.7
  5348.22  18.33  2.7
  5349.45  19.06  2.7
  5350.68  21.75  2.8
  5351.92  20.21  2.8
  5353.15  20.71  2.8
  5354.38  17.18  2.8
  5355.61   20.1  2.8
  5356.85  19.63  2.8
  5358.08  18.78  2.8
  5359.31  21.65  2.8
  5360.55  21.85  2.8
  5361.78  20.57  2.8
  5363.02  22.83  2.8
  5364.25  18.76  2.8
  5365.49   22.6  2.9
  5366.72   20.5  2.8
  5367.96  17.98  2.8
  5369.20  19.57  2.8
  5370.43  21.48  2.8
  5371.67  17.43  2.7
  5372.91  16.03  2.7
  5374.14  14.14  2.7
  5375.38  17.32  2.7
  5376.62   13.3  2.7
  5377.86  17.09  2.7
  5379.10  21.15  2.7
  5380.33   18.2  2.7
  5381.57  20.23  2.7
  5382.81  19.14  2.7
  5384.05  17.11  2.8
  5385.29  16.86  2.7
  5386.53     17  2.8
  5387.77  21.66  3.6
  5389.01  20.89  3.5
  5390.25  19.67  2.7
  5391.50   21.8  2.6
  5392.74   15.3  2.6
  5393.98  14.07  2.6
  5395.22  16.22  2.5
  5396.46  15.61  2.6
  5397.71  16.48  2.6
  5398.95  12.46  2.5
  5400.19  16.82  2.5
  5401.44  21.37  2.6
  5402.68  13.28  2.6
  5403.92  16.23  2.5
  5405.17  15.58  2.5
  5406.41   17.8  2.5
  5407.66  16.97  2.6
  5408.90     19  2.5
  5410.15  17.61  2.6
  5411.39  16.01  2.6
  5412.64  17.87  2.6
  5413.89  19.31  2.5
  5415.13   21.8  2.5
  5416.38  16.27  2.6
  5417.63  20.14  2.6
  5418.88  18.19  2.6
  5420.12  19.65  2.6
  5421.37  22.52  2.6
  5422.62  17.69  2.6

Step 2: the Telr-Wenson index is 1.24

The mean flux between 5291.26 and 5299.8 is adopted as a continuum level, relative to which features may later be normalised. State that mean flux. 16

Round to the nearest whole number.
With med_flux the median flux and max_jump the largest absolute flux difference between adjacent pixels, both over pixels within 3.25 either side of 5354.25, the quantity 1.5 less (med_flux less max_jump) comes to -15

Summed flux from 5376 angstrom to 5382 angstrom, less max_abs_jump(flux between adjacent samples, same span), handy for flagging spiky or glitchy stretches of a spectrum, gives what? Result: 86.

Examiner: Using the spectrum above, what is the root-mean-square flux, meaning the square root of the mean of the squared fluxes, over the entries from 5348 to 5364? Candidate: 20.26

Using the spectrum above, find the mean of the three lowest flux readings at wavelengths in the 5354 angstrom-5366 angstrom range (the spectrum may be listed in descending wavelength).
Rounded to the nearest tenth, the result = 18.2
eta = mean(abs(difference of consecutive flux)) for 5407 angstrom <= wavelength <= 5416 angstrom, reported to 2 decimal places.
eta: 1.80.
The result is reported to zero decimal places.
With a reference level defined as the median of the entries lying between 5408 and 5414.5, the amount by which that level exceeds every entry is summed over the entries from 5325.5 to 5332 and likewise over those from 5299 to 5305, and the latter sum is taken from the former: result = 13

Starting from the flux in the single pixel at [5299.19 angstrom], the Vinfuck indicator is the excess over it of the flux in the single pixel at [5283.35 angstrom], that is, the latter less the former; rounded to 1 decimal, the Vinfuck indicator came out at -5.6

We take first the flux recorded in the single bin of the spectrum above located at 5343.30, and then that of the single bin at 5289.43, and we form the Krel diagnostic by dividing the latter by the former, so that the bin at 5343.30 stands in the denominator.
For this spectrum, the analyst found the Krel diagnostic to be 1.5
